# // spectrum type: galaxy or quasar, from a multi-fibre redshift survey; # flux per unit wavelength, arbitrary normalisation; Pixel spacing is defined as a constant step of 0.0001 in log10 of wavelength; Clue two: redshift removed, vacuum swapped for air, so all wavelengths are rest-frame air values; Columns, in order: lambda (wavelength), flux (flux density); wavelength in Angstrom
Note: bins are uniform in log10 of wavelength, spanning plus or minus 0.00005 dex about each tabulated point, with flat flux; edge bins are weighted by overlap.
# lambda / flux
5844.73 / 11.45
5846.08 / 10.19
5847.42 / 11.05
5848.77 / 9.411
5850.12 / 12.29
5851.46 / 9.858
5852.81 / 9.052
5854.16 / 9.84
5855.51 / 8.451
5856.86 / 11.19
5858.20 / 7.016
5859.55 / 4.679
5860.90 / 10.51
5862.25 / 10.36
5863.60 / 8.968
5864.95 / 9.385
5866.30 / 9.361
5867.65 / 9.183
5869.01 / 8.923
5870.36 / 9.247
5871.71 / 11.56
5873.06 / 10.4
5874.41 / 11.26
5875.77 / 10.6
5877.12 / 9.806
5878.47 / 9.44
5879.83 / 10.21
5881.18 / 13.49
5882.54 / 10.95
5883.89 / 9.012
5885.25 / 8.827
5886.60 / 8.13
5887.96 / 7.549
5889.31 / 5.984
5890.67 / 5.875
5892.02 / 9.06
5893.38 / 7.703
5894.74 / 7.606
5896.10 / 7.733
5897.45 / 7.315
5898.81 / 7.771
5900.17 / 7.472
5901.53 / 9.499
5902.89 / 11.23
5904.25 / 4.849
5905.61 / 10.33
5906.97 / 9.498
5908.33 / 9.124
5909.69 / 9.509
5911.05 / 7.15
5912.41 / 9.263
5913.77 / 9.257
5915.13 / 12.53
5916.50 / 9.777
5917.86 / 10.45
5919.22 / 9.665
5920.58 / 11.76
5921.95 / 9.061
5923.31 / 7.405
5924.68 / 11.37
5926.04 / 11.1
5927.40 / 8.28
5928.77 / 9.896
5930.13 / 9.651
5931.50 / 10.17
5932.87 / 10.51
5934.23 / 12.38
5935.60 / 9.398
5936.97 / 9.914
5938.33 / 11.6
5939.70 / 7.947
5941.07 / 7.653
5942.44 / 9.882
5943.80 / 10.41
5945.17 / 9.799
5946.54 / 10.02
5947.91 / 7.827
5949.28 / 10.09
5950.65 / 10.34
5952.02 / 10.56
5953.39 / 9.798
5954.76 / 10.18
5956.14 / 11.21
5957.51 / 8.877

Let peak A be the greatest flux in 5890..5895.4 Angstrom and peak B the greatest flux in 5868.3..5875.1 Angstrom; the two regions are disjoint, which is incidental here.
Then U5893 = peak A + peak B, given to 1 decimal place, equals 20.6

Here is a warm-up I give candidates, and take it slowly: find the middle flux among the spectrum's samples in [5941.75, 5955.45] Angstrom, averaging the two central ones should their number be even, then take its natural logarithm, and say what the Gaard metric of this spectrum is 2.31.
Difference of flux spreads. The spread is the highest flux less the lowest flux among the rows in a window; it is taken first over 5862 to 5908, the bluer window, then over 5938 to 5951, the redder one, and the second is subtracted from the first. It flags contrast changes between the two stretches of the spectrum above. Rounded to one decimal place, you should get 4.7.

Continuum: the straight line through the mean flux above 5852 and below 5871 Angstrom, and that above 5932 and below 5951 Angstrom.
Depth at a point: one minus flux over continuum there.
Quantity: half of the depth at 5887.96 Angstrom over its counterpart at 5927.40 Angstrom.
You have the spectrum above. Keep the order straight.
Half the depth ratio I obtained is 1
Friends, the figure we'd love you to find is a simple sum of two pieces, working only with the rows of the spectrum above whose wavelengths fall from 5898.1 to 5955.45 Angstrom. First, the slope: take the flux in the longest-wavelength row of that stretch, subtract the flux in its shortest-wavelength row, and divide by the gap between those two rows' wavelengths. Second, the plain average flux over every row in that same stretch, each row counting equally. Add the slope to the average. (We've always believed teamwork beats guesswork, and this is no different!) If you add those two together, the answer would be 9.7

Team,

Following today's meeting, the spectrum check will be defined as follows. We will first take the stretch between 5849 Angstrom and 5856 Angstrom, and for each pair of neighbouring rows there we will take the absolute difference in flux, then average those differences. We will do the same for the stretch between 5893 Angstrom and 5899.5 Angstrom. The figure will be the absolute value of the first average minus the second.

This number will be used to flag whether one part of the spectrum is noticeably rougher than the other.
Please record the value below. 1.1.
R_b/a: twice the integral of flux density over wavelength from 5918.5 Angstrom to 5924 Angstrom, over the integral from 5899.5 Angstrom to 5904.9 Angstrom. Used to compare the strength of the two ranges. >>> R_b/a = 2.3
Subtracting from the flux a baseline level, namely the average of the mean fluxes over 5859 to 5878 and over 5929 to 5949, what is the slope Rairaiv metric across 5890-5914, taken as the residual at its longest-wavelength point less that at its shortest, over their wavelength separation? 0.15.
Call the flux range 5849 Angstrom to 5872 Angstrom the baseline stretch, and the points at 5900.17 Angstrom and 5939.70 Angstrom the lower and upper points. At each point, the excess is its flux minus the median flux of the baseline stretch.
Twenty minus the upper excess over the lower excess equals 19.3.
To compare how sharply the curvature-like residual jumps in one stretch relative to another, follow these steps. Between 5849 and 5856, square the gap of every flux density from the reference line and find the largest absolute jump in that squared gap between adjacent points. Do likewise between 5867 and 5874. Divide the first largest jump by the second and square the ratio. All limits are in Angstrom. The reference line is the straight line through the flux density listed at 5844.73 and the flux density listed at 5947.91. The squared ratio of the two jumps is 22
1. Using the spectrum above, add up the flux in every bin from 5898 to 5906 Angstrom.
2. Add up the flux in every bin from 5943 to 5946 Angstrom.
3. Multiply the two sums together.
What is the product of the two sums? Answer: 1034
